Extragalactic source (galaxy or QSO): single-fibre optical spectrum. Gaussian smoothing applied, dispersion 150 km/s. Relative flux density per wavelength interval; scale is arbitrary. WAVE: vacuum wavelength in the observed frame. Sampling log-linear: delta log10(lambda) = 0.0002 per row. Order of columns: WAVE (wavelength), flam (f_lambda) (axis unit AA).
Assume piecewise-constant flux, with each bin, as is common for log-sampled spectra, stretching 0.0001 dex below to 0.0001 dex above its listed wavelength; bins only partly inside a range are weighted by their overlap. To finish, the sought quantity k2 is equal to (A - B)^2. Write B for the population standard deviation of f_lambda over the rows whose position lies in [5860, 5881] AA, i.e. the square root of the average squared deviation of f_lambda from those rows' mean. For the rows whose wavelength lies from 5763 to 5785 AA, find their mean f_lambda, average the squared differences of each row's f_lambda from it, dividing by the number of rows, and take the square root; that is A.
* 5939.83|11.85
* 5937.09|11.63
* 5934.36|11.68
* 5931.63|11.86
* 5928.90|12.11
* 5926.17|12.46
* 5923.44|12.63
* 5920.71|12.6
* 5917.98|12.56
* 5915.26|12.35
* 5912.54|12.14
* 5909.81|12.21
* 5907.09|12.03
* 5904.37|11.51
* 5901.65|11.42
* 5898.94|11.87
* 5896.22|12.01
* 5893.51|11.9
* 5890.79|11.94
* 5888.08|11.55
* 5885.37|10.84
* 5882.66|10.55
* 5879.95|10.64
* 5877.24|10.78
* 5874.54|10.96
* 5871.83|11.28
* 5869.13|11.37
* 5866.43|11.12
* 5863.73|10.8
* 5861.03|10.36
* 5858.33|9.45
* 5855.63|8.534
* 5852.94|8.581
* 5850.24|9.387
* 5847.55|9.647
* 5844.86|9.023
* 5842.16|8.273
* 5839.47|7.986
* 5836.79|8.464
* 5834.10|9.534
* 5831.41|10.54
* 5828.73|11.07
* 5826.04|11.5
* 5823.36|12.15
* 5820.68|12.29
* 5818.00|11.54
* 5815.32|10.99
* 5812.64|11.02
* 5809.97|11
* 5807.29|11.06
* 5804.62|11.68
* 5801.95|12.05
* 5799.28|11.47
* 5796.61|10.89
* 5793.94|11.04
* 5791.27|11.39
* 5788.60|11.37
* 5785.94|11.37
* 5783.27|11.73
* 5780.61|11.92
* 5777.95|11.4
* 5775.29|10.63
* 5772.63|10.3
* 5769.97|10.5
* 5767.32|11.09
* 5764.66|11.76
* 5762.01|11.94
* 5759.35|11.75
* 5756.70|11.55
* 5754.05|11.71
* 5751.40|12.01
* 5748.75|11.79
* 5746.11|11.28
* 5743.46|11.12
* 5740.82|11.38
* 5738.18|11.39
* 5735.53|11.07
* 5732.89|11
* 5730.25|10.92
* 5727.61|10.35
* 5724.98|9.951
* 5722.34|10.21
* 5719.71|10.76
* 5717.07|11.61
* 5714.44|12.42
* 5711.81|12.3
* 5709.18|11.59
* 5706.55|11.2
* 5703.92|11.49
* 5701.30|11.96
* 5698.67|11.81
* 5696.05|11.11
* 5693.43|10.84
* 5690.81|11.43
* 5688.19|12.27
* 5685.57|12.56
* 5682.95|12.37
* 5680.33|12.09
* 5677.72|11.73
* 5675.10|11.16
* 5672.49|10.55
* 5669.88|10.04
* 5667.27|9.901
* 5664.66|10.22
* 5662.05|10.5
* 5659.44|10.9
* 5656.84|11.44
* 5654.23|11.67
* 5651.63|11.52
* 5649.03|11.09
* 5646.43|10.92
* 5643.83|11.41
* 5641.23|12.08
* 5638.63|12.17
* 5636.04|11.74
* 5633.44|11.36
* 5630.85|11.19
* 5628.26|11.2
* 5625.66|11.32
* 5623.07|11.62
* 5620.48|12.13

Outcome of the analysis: 0.075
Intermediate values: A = 0.59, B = 0.32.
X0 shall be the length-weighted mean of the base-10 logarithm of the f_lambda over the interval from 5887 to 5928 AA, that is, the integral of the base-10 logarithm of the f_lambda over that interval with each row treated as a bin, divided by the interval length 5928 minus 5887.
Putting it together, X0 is 1.08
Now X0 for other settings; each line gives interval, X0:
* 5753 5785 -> 1.05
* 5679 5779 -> 1.06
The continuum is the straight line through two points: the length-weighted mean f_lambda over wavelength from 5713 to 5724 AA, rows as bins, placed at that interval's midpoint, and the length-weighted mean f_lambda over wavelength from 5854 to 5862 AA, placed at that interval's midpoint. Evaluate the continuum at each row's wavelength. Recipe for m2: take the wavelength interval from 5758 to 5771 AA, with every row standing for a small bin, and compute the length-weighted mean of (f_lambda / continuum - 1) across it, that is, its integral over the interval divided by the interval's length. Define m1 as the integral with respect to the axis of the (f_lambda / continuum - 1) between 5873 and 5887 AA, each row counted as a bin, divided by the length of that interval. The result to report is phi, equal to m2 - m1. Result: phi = -0.11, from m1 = 0.19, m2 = 0.077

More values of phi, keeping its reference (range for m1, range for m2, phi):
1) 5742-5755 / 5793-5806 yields 0.06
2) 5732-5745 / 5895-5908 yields 0.31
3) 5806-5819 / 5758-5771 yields -0.04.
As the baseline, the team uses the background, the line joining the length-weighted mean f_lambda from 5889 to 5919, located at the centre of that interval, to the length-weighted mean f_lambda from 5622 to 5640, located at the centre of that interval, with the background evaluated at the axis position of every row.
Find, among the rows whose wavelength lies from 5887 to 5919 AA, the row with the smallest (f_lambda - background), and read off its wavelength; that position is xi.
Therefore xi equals 5901.65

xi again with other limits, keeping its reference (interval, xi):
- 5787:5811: 5796.61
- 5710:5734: 5724.98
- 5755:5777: 5772.63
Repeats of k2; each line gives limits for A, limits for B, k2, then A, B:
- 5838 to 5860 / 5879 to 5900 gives 0.000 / 0.57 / 0.59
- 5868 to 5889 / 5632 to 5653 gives 0.005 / 0.34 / 0.41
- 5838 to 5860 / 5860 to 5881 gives 0.063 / 0.57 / 0.32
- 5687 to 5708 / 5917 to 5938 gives 0.002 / 0.44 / 0.40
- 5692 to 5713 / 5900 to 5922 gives 0.002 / 0.45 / 0.41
